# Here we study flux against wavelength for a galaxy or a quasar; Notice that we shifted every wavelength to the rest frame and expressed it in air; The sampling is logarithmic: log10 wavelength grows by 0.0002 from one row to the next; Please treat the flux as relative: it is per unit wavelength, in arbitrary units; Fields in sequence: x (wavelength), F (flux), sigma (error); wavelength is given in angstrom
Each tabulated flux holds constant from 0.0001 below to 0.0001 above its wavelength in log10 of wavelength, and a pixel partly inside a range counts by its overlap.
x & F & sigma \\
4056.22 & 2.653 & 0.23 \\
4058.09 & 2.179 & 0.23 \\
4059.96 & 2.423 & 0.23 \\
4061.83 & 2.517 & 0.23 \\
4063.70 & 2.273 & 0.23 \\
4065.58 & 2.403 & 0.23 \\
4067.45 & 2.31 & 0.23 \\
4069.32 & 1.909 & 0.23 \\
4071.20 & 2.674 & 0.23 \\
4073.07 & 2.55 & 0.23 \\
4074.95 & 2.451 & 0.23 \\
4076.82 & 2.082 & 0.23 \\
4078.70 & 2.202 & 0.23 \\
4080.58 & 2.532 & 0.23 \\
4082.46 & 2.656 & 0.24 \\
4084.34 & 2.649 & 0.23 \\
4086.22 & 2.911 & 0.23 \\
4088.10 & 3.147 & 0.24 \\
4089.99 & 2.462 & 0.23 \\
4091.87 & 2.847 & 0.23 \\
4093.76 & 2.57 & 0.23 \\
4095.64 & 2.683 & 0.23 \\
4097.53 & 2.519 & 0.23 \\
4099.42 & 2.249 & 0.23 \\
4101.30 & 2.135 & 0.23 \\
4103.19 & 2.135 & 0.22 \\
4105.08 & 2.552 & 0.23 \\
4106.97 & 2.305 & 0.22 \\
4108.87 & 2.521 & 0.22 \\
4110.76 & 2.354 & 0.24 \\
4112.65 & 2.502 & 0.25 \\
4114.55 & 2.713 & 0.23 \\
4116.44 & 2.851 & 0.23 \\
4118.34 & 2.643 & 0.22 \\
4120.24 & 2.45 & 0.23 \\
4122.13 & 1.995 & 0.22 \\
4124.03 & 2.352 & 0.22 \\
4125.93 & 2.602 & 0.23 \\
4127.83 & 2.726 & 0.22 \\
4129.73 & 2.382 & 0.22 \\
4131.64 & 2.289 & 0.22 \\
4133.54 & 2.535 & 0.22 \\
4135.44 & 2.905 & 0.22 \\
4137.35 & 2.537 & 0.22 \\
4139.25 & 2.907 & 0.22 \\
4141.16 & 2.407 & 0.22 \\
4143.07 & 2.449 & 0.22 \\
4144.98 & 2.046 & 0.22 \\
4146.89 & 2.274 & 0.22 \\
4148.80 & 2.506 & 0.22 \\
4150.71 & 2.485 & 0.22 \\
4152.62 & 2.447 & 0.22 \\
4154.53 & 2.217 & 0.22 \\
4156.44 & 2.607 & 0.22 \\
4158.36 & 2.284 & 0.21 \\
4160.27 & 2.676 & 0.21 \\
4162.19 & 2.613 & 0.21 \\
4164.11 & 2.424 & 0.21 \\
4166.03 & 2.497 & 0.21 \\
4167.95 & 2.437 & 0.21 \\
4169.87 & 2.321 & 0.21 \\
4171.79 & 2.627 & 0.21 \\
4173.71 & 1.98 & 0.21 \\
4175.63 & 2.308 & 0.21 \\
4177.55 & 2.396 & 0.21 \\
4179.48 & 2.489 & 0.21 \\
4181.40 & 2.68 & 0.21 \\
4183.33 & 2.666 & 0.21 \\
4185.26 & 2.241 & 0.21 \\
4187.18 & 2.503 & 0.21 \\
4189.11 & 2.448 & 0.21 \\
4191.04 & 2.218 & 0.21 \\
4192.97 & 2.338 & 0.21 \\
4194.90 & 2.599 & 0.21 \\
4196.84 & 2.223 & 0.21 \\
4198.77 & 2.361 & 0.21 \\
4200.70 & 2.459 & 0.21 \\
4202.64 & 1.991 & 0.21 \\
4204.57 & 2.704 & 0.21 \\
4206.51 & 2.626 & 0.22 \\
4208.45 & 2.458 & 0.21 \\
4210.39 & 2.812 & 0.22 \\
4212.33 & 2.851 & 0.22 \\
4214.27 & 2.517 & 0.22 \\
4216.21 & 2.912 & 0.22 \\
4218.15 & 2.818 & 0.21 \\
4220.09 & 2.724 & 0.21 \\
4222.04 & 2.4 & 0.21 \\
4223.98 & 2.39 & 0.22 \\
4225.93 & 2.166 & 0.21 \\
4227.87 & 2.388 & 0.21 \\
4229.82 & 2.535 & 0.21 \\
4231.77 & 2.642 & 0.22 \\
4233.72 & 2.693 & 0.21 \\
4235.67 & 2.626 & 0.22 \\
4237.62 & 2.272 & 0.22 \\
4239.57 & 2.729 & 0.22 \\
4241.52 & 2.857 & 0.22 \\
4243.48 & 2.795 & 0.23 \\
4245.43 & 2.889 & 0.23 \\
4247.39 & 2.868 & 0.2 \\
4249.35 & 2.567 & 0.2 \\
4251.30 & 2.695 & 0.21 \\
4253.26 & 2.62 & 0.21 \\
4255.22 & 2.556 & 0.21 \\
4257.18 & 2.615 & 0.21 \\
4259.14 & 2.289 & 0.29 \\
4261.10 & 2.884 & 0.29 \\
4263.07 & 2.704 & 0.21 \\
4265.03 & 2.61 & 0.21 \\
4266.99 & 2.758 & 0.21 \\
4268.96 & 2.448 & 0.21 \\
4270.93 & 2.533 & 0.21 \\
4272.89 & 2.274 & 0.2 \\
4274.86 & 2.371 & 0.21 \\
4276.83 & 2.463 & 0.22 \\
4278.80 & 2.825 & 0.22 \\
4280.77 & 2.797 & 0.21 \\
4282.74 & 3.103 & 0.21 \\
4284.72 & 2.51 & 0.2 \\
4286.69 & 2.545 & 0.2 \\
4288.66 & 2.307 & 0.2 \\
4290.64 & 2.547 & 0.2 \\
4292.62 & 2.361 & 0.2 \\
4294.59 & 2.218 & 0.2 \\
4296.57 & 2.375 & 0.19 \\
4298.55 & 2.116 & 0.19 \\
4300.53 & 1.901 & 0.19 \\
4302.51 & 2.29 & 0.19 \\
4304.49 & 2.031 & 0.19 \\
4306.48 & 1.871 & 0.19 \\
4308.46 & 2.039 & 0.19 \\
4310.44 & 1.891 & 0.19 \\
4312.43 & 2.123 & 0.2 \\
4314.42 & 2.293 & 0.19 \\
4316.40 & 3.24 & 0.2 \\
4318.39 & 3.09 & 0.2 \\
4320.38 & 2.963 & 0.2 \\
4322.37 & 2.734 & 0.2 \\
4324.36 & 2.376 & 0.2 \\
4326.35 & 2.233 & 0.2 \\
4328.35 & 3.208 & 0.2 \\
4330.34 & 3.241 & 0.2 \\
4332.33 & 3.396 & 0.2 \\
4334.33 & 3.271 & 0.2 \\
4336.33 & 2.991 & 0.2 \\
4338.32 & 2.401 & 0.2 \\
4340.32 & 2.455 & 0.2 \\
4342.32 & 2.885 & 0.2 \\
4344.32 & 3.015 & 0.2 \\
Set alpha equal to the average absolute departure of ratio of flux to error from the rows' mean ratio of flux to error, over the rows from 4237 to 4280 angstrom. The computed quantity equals 0.95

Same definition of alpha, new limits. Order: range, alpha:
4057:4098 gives 0.86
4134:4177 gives 0.79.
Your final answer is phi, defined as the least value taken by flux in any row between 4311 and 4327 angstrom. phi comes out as 2.123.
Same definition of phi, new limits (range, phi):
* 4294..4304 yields 1.901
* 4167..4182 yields 1.98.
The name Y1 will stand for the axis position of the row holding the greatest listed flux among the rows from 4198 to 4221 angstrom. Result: 4216.21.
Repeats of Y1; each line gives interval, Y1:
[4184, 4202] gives 4194.90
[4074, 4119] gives 4088.10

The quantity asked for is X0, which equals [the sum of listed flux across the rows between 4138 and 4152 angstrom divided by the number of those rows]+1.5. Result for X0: 3.94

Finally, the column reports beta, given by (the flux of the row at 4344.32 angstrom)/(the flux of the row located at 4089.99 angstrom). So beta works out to 1.22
